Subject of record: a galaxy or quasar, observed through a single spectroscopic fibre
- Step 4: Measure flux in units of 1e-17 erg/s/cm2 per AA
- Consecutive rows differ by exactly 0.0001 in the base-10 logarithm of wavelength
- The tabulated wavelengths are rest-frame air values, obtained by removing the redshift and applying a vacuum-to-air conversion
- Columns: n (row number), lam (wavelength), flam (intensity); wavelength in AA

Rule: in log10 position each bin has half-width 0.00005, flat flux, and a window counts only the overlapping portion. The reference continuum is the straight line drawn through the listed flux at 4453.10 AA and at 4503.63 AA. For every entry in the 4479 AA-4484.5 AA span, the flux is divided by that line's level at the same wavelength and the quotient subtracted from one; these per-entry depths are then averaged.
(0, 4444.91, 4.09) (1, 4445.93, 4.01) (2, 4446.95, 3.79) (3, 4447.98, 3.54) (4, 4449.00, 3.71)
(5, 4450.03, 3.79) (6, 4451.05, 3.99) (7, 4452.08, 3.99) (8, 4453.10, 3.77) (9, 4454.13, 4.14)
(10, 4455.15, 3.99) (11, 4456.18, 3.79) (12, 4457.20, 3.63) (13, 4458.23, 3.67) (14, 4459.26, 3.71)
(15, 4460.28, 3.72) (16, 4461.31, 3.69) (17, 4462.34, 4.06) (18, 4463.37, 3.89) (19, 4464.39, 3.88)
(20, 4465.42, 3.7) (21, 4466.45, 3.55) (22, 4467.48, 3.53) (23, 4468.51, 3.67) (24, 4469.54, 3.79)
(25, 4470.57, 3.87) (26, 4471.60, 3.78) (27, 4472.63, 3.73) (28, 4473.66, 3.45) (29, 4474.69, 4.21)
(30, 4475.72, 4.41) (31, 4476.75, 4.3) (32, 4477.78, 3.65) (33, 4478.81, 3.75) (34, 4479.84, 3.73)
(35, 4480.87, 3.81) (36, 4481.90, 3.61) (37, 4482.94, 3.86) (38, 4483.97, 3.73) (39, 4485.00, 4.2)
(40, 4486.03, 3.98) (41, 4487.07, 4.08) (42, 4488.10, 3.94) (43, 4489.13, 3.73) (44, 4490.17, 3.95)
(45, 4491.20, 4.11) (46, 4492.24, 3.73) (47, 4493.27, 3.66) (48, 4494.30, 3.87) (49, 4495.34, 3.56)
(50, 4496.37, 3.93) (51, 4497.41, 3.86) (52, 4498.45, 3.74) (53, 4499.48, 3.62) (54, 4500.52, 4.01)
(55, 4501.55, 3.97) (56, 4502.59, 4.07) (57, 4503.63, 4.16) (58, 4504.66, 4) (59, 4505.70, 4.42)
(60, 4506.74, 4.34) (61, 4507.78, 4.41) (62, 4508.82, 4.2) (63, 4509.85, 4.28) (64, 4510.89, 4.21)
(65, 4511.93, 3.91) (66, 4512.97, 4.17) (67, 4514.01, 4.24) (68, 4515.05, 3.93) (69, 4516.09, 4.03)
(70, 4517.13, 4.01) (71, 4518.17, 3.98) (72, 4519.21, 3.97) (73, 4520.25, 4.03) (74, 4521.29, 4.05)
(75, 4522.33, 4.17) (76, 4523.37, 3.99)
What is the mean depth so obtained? 0.061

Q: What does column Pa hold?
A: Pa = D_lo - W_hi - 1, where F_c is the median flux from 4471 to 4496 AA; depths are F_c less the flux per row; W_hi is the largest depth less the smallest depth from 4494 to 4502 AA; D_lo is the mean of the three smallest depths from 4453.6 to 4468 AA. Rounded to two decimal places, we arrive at -1.72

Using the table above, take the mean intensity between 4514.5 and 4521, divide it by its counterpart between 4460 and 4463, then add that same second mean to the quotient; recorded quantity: 4.87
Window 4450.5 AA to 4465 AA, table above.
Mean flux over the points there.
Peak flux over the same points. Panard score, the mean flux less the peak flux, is -0.29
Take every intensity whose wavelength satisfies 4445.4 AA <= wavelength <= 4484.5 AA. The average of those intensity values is 3.81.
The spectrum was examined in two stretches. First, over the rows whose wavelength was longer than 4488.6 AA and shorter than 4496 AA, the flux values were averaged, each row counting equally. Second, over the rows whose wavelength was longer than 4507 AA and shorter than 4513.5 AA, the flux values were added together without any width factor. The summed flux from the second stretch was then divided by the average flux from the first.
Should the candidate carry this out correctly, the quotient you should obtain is 6.6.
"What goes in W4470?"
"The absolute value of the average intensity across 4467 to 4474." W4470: 3.7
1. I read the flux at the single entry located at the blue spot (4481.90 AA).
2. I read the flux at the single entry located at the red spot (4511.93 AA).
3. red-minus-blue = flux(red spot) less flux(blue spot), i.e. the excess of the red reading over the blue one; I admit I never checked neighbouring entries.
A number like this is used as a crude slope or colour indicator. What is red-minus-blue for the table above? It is 0.30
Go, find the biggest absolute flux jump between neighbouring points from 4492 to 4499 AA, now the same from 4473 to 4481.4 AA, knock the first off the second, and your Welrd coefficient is 0.4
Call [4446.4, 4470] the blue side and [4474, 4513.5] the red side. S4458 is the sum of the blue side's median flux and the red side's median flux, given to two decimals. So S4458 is 7.73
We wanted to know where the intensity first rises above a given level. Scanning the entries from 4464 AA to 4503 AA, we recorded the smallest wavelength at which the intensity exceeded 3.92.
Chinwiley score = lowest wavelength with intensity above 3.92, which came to 4474.69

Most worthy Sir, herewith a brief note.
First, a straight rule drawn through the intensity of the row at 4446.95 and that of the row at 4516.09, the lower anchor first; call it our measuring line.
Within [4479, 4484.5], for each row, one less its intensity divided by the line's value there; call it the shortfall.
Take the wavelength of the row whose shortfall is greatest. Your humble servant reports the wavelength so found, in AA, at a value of 4481.90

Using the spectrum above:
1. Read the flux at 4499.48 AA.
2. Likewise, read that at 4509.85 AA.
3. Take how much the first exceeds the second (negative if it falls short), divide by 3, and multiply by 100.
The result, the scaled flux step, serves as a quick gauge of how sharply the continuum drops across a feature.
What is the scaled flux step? -22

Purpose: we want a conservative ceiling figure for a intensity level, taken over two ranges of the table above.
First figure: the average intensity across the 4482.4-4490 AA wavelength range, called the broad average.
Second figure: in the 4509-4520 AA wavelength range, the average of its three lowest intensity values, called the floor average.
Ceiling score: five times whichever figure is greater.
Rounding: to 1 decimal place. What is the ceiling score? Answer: 19.7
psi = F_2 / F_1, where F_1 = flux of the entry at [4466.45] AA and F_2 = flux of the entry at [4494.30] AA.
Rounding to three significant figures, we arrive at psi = 1.09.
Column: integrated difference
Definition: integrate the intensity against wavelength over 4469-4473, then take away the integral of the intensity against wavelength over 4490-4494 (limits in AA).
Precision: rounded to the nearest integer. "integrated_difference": 0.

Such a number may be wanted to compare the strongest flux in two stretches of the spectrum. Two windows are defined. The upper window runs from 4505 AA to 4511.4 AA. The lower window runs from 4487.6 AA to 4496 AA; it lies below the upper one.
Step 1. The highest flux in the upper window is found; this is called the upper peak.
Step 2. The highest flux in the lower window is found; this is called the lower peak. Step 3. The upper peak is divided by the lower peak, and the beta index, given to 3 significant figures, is 1.08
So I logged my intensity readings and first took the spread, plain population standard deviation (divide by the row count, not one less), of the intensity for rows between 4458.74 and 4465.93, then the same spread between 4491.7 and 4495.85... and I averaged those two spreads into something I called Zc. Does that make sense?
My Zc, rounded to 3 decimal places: 0.121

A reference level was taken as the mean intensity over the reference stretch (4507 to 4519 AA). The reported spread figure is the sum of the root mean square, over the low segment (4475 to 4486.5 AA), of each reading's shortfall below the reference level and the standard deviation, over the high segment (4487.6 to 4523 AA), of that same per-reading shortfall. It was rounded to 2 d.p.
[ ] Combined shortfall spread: 0.55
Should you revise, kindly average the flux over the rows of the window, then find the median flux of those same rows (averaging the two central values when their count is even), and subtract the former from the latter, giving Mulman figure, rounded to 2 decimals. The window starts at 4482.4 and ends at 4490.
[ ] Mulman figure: 0.01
